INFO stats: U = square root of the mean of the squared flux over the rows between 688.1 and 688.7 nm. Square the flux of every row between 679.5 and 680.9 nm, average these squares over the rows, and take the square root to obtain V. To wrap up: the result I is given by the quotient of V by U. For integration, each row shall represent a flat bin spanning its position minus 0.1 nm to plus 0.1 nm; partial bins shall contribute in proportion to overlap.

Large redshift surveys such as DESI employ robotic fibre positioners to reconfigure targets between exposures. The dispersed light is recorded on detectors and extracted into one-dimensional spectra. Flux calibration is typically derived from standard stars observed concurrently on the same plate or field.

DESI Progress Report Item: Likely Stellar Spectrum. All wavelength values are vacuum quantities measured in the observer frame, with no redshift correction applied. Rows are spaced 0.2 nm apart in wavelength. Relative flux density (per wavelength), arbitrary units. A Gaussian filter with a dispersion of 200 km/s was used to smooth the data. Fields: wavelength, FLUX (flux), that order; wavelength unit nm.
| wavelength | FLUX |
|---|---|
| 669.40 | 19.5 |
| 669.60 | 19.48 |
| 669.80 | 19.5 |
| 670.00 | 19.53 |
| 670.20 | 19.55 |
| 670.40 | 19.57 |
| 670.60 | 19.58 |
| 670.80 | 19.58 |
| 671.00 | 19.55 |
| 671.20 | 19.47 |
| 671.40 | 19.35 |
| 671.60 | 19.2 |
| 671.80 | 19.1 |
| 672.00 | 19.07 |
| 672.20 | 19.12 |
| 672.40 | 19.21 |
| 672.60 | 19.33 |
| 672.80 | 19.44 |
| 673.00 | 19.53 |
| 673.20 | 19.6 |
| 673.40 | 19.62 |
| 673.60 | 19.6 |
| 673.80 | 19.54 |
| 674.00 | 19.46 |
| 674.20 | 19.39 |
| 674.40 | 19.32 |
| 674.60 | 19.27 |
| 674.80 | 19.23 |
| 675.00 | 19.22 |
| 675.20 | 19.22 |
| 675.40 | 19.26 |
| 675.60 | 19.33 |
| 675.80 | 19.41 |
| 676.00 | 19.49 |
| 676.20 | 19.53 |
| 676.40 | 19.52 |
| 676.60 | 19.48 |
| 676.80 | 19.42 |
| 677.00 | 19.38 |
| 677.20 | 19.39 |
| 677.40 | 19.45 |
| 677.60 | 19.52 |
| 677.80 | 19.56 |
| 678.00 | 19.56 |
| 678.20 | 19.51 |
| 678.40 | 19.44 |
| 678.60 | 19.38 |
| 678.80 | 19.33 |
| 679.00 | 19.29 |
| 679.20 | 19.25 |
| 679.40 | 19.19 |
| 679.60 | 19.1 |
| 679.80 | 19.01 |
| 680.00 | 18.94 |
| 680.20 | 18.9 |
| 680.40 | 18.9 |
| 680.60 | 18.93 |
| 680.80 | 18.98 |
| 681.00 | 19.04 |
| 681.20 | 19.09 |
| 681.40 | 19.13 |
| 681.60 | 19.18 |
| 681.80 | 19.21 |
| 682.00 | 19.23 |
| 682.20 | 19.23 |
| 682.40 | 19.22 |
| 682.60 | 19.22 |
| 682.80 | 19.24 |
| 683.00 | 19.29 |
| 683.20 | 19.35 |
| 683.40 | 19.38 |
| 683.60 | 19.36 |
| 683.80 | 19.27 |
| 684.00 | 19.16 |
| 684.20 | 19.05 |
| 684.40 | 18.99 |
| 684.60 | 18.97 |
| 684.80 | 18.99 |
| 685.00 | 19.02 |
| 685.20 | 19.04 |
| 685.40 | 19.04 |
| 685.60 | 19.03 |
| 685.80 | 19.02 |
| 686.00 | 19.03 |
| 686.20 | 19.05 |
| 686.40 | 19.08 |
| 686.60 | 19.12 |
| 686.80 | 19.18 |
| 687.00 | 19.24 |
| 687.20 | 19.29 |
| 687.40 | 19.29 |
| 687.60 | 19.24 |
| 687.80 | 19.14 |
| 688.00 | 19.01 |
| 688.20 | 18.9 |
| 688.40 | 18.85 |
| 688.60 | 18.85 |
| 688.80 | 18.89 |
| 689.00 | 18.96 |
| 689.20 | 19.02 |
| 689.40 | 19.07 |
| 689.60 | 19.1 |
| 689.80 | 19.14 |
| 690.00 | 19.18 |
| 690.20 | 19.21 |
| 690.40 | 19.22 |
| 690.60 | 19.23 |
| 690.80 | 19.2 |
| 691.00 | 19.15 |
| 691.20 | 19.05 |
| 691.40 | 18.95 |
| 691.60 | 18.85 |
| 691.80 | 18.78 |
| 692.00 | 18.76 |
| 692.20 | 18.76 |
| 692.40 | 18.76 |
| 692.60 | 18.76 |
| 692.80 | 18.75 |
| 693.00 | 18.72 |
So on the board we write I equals 1.01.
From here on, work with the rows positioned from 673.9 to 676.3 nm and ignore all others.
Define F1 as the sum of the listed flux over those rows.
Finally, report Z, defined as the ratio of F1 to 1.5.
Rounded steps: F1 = 232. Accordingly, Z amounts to 155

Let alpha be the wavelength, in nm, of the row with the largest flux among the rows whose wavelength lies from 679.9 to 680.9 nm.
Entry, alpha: 680.80 nm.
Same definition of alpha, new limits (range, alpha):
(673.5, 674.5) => 673.60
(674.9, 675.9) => 675.80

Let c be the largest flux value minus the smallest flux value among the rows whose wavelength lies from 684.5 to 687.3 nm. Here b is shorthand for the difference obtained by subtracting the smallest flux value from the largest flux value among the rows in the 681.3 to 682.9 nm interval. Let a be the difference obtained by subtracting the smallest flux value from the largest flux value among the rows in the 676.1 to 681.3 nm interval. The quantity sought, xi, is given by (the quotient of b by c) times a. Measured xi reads 0.23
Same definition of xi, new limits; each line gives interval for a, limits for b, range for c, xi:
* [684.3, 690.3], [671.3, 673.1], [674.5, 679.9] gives 0.37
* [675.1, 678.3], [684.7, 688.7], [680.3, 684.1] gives 0.31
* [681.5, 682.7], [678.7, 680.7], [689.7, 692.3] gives 0.05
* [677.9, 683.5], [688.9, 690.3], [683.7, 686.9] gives 0.55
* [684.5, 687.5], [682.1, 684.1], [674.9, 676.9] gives 0.23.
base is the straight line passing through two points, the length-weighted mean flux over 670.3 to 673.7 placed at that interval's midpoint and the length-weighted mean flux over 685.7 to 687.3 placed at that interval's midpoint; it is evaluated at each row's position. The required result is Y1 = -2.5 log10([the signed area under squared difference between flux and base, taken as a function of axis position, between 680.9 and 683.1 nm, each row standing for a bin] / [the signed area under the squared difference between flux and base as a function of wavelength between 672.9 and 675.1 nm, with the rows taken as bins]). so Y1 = 1.3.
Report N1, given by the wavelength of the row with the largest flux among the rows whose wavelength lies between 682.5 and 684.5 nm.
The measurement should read 683.40 nm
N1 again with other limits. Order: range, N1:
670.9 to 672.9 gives 671.00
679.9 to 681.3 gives 681.20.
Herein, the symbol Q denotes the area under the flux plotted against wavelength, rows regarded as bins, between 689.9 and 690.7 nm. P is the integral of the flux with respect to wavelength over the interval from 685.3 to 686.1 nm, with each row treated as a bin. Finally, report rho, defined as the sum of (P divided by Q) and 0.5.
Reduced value 1.491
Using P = 15.22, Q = 15.4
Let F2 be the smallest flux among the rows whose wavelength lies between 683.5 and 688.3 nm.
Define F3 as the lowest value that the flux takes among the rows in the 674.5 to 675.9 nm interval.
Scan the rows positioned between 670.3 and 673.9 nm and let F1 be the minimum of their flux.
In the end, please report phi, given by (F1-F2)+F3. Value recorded 19.39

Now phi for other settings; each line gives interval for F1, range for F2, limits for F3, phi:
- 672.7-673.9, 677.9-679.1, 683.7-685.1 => 19.12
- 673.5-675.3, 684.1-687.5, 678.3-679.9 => 19.26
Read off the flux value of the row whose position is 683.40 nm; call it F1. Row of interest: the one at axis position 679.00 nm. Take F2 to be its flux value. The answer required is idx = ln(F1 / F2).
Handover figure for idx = 0.005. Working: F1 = 19.38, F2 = 19.29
